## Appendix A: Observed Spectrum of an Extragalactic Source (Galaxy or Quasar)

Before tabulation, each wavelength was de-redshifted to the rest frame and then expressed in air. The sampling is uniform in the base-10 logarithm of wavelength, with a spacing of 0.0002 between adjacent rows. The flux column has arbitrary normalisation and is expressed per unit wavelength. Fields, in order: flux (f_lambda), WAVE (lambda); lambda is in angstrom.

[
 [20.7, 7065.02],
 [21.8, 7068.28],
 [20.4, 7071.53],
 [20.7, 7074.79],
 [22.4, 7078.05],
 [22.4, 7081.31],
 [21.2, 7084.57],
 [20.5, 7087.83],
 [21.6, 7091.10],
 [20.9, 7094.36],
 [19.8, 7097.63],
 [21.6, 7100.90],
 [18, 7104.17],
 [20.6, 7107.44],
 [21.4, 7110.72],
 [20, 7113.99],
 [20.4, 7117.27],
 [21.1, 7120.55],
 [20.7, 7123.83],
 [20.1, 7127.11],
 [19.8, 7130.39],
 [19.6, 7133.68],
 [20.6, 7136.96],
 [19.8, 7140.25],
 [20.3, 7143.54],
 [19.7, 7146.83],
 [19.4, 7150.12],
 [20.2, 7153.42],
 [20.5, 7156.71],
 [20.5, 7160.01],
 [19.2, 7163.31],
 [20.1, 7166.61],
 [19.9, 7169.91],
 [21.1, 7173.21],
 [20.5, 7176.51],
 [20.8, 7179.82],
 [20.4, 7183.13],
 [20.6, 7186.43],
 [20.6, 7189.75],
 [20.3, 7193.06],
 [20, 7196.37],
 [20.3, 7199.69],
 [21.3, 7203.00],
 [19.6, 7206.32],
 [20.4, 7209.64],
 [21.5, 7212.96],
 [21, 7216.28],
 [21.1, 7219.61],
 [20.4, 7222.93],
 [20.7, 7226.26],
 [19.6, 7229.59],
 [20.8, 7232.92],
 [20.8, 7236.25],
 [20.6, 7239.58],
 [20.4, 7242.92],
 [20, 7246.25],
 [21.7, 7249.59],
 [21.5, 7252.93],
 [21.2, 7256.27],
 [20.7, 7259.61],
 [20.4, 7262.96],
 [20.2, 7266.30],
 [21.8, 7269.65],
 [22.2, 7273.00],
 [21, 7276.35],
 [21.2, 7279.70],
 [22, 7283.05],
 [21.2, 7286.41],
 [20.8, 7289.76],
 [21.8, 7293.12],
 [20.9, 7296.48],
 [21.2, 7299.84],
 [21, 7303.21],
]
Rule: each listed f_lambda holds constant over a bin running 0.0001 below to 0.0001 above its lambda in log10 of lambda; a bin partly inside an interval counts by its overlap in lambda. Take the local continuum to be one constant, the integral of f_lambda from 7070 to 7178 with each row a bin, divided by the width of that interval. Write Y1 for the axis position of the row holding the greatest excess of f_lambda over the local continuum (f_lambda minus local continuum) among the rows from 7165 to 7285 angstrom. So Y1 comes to 7273.00 angstrom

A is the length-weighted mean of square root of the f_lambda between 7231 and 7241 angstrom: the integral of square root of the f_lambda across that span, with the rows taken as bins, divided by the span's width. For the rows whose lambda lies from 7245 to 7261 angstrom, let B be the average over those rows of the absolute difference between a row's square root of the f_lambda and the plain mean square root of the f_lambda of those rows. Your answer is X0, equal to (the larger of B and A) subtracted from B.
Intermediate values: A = 4.55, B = 0.059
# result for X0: -4.49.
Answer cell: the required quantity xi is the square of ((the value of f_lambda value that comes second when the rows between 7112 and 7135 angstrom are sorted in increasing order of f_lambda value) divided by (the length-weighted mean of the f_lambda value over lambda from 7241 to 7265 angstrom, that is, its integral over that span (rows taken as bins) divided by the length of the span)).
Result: 0.90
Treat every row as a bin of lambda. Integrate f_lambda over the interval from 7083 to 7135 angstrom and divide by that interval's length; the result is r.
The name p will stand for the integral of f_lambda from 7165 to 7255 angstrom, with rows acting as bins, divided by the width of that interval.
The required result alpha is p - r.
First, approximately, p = 20.6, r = 20.5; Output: 0.1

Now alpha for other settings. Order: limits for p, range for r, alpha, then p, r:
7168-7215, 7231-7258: -0.3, 20.5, 20.9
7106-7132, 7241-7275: -0.5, 20.5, 21.0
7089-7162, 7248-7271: -0.8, 20.3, 21.1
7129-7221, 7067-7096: -1.0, 20.3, 21.3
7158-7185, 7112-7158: 0.2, 20.3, 20.2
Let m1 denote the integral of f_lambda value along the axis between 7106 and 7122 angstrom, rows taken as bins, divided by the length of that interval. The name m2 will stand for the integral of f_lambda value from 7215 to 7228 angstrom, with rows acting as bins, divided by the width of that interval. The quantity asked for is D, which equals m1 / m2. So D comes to 1.00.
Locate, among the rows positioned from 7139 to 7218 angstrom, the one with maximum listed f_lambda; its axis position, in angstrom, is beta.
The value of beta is 7212.96 angstrom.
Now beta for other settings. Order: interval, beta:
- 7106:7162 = 7110.72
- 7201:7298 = 7273.00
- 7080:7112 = 7081.31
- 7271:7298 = 7273.00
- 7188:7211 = 7203.00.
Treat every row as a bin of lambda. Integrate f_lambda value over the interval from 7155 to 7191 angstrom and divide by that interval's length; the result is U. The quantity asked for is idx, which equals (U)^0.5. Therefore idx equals 4.51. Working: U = 20.4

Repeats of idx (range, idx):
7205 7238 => 4.54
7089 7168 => 4.50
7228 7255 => 4.55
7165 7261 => 4.54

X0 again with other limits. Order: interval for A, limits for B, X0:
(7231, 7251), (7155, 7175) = -4.50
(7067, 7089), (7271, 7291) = -4.57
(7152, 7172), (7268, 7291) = -4.43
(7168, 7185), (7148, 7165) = -4.47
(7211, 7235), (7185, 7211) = -4.51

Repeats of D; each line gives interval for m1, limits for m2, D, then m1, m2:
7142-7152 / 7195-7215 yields 0.96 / 19.8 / 20.5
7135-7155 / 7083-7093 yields 0.95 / 20.0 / 21.1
